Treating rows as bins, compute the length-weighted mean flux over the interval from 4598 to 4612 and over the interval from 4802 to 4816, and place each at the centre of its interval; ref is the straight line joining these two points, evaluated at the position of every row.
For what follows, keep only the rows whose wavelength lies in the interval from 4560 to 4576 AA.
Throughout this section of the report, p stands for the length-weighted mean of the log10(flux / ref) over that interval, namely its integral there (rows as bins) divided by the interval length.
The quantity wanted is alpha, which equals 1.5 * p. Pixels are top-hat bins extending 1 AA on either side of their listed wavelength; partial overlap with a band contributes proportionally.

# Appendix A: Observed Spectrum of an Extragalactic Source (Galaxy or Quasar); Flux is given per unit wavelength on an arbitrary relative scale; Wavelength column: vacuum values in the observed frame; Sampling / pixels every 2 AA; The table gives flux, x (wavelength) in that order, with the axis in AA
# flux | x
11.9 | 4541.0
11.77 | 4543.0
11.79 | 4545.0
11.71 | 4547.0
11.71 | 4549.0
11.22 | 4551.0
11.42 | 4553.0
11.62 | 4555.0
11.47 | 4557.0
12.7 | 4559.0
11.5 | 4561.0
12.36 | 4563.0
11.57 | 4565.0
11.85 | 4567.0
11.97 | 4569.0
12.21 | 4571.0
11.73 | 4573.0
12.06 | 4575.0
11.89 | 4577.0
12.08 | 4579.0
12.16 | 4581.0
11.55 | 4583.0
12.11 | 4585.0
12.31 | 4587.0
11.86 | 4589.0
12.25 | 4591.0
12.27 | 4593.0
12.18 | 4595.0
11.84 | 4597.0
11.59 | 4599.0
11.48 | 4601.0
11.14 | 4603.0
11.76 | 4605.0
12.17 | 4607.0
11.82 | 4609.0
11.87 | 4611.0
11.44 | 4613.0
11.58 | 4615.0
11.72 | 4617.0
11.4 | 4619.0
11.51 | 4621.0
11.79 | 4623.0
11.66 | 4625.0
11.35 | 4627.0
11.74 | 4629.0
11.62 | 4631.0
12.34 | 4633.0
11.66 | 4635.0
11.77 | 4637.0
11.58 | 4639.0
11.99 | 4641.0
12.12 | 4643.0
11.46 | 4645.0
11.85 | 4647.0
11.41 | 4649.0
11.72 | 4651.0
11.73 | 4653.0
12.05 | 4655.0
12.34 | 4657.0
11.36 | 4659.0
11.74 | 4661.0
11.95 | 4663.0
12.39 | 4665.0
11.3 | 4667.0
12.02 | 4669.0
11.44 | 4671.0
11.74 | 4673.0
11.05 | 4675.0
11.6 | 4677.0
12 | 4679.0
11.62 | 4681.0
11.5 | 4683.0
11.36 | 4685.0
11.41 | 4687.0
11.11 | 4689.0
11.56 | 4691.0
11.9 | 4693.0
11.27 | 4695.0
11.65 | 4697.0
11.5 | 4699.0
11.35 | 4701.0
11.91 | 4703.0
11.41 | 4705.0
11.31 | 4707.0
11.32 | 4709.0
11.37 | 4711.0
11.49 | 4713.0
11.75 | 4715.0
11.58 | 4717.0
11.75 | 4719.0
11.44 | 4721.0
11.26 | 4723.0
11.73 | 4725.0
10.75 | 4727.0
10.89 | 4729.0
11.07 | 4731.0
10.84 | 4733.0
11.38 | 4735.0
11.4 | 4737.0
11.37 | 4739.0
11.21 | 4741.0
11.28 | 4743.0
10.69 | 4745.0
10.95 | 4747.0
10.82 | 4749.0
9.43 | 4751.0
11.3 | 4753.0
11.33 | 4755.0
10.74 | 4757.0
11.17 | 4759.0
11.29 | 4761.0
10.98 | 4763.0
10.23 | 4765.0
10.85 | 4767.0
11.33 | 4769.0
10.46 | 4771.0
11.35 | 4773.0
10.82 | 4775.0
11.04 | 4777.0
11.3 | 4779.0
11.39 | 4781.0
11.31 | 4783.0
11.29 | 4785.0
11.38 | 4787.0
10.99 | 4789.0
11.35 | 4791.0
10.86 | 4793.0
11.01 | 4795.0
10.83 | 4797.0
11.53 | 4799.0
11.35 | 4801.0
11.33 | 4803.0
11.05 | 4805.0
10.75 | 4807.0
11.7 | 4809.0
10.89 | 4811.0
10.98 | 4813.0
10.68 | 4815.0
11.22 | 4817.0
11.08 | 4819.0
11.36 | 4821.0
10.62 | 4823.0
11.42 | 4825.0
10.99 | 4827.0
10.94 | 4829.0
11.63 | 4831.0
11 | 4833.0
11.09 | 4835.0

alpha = 0.0054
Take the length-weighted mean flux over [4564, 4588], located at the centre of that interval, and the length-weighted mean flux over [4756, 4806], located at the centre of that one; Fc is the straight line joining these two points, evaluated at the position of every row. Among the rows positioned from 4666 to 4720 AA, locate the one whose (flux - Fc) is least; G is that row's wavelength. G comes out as 4675.0 AA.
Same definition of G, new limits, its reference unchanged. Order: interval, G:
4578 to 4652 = 4603.0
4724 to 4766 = 4751.0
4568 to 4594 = 4583.0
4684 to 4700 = 4689.0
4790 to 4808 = 4807.0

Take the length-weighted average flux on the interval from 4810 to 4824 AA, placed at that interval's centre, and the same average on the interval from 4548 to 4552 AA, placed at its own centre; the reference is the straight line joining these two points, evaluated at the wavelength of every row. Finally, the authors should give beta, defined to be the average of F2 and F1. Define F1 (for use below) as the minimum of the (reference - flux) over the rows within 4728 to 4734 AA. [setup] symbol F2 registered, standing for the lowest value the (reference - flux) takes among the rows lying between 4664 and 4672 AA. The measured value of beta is -0.5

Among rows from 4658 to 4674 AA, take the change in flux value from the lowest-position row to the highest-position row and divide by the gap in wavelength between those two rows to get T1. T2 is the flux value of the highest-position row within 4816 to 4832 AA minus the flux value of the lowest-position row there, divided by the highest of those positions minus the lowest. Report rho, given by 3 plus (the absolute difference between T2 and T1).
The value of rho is 3.002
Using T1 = 0.03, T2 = 0.03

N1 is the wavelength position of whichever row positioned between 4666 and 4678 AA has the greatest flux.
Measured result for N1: 4669.0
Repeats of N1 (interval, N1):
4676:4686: 4679.0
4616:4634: 4633.0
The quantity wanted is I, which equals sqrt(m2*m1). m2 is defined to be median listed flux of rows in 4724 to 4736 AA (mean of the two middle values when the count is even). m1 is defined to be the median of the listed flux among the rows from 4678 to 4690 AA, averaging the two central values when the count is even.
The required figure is 11.2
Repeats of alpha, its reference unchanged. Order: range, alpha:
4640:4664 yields 0.0147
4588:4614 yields 0.0063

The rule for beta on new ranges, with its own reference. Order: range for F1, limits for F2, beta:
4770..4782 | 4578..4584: -0.6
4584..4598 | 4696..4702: -0.7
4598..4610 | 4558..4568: -1.0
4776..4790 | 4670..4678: -0.4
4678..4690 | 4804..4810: -0.7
